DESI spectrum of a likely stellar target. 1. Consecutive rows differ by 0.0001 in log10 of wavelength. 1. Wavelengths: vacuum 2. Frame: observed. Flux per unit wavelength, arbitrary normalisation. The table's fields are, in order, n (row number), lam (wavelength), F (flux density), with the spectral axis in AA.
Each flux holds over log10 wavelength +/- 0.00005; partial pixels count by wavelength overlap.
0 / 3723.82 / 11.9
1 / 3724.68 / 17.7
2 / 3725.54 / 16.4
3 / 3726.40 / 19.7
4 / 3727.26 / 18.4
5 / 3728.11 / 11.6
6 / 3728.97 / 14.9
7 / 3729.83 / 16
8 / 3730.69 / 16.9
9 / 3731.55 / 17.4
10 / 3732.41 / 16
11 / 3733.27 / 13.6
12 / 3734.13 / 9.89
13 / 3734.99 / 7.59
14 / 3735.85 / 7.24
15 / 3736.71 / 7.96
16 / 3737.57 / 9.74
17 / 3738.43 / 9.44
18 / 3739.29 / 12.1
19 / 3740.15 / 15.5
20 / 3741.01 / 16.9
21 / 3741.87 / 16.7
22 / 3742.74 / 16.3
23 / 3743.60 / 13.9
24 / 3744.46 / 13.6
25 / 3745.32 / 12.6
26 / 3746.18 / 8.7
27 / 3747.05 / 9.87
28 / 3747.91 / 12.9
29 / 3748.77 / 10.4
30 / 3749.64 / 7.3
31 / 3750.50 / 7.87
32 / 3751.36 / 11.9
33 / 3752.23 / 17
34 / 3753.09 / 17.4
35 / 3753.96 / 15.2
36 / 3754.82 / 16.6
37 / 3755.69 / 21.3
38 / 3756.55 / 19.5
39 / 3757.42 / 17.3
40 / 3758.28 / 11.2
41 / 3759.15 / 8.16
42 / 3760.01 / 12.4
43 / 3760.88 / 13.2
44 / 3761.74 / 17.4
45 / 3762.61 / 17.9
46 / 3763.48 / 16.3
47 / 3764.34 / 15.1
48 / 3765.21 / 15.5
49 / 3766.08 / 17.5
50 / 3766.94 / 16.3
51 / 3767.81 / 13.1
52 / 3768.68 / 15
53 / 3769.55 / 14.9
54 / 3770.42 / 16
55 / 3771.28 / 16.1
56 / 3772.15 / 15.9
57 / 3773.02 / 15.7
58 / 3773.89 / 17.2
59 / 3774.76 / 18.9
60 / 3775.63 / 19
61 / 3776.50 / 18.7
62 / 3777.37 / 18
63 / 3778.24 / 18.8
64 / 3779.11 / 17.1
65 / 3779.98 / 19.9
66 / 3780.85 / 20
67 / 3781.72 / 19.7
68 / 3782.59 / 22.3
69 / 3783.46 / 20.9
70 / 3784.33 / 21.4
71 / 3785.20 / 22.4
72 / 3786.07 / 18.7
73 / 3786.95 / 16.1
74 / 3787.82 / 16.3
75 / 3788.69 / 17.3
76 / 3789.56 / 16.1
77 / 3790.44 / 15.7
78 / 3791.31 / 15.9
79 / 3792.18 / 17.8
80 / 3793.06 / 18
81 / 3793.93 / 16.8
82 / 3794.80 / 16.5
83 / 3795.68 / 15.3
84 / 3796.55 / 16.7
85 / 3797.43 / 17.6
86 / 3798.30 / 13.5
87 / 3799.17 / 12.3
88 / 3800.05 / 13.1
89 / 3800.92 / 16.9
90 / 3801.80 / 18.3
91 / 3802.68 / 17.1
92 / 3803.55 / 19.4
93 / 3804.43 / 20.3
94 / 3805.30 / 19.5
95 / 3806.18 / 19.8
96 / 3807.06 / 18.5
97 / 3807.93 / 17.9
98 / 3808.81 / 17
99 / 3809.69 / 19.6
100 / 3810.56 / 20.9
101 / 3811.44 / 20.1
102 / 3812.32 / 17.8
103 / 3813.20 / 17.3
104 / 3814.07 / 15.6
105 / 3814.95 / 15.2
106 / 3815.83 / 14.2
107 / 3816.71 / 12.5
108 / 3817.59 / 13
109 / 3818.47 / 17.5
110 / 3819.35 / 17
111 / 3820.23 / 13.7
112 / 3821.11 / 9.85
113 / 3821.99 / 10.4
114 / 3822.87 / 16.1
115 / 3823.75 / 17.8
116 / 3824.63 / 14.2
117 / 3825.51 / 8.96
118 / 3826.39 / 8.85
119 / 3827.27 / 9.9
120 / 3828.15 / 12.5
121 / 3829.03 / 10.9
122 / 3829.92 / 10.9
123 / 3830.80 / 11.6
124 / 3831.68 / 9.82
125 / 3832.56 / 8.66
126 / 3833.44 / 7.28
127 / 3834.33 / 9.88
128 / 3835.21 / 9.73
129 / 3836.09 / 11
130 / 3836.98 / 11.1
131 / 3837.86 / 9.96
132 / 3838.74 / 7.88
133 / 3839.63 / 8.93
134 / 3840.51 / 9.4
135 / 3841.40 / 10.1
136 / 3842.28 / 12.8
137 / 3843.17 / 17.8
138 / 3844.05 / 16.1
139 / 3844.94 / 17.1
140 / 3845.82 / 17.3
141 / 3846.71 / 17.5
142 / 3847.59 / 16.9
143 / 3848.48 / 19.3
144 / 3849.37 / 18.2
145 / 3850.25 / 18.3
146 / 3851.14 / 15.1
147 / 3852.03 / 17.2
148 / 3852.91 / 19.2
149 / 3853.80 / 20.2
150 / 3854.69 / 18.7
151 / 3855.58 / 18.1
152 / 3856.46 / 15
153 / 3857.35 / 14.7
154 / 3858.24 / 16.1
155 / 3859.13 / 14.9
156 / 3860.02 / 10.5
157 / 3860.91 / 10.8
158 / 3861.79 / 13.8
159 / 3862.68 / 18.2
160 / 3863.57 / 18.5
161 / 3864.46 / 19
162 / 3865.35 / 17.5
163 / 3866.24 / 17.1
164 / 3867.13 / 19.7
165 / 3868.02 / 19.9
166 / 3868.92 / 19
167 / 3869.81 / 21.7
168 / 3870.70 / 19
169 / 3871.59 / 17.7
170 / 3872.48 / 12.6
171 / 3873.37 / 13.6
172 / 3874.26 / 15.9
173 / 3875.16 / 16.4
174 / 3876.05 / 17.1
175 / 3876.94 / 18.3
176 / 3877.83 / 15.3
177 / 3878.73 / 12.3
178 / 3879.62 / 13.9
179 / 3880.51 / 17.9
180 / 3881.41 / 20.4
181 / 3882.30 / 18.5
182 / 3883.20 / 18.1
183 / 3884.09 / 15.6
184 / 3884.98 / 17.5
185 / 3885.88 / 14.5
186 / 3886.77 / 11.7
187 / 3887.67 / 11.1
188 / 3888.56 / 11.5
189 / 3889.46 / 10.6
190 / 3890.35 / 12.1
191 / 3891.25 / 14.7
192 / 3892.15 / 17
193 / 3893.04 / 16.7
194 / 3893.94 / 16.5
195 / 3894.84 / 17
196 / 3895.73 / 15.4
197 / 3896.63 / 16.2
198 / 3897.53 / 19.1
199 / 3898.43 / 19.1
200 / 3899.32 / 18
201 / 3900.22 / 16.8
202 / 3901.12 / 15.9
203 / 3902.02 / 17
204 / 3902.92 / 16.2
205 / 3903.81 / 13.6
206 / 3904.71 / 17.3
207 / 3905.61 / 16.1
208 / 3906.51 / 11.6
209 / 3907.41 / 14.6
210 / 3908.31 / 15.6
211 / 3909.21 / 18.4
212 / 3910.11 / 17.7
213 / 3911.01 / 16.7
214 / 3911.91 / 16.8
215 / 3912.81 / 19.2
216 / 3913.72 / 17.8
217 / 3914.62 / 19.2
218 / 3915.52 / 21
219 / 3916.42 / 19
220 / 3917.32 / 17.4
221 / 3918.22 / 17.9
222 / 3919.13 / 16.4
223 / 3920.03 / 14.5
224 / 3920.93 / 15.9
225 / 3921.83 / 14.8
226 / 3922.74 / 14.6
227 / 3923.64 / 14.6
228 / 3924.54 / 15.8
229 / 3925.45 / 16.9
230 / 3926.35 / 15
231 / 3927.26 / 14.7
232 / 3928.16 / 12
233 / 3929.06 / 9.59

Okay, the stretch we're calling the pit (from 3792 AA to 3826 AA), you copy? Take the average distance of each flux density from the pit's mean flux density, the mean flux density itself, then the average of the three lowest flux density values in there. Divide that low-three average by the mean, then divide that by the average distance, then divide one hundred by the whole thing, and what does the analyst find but 393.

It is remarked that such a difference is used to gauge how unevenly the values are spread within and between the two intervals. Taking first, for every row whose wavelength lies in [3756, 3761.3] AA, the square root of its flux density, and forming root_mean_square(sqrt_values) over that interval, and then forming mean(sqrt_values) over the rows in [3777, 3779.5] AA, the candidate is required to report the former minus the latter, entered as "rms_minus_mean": -0.5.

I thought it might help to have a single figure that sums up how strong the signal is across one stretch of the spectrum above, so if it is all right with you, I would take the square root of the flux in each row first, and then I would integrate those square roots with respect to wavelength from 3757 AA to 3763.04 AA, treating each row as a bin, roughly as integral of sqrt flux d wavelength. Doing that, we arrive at 22.4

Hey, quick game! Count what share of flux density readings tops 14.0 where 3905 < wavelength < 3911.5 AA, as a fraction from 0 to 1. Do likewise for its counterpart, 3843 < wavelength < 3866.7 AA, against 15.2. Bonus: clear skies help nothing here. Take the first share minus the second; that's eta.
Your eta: 0.1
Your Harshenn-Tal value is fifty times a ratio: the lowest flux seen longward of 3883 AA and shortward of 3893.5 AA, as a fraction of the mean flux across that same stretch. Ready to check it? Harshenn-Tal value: 37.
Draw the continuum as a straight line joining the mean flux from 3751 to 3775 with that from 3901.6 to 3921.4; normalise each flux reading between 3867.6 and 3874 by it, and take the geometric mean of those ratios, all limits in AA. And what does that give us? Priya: 1.05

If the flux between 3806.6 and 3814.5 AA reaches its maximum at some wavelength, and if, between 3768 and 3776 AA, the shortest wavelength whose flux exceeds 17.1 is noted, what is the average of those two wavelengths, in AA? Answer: 3792.2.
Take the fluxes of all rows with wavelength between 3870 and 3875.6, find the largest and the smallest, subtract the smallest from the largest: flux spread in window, 6.4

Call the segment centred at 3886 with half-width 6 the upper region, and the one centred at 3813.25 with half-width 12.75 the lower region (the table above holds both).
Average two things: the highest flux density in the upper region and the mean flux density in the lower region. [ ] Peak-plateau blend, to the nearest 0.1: 18.4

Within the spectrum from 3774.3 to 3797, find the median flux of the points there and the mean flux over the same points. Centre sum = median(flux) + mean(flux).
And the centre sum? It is 36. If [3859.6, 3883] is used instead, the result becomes 34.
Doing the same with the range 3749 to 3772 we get 31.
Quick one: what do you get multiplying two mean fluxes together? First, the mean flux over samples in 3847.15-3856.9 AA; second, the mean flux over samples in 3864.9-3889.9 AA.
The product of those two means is 289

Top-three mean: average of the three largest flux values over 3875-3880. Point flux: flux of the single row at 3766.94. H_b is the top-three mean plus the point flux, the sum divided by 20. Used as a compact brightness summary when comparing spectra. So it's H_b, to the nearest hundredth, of 1.68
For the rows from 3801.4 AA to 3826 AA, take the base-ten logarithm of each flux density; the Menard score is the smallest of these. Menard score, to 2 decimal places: 0.95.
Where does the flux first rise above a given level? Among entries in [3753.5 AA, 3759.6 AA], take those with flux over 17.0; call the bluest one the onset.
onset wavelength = 3755.69 AA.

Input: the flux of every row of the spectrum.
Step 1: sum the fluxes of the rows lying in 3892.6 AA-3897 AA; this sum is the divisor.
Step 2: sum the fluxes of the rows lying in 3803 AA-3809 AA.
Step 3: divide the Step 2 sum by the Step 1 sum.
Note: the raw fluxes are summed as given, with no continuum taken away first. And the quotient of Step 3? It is 1.62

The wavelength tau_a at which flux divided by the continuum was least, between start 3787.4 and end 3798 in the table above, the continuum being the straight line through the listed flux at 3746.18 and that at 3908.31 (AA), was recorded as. 3795.68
